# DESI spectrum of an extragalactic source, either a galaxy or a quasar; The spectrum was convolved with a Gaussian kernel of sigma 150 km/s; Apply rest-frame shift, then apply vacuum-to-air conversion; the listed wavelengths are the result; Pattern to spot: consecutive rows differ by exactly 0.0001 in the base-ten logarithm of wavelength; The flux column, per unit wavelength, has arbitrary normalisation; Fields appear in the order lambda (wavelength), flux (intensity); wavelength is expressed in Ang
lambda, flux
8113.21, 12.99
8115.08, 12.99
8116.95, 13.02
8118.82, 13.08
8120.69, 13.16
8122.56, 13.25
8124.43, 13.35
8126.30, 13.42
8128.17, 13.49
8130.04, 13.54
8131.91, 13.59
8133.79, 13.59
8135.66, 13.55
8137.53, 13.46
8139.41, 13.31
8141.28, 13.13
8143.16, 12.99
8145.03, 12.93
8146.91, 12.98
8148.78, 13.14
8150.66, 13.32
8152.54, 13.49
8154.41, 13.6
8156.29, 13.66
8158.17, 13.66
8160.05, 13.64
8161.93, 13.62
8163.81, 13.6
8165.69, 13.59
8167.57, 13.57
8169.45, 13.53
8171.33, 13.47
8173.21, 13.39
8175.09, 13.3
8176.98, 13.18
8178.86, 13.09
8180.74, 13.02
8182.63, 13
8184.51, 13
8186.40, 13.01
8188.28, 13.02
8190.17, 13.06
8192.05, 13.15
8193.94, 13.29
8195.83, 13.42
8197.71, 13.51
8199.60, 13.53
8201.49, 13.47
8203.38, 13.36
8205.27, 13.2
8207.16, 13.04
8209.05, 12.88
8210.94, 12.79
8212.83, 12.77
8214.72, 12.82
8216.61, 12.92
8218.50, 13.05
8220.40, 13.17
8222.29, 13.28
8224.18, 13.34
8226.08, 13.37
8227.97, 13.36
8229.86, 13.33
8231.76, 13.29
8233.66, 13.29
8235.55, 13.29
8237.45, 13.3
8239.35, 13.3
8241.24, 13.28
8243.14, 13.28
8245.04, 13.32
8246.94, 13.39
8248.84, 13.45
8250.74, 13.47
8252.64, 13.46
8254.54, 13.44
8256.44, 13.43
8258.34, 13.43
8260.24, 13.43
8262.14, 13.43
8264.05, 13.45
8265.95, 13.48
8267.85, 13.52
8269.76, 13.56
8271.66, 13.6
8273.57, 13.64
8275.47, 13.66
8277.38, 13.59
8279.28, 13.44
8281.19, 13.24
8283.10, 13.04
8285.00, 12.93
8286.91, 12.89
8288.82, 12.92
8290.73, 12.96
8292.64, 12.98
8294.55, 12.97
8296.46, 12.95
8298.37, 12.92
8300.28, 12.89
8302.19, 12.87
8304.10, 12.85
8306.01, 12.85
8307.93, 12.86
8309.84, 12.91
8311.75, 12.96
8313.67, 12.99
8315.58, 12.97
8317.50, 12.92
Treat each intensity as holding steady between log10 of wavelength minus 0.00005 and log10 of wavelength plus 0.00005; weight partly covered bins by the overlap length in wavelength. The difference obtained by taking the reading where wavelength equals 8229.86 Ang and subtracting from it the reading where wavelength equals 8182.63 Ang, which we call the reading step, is 0.33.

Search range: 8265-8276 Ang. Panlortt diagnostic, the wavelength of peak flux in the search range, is 8275.47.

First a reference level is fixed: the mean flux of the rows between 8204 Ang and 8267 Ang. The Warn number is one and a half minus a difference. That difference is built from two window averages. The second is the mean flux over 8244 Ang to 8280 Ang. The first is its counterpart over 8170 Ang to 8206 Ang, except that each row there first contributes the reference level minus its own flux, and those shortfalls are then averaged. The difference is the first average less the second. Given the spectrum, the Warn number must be 15.0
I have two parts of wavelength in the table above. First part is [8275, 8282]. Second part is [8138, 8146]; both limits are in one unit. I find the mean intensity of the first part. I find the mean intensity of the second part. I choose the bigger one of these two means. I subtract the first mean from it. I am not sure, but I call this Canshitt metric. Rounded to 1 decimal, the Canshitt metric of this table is 0.0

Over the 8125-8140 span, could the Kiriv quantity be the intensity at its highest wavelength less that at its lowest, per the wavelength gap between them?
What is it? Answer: -0.008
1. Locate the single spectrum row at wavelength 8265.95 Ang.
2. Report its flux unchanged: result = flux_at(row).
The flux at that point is 13.48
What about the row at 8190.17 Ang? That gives 13.06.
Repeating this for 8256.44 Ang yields 13.43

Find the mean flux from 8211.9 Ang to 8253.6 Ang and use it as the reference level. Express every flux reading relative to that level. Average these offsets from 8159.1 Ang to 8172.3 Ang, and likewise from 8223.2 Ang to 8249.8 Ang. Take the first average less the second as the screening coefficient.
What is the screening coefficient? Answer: 0.2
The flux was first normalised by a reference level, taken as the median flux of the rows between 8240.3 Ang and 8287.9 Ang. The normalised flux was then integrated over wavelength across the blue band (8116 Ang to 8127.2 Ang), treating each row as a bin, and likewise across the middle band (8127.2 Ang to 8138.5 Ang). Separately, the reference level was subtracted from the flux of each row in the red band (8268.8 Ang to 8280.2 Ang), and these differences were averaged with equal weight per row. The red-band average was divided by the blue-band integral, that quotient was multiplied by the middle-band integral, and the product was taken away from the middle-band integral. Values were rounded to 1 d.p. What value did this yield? 11.2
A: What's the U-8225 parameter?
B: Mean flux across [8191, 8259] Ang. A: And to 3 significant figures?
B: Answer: 13.3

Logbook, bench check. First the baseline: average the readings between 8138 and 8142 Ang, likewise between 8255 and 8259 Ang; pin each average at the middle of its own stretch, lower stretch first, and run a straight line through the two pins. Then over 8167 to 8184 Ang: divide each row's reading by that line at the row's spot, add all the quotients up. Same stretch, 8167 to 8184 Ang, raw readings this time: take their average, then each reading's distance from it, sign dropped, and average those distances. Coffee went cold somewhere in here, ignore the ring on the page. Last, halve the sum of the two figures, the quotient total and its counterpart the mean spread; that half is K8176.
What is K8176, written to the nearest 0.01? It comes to 4.59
